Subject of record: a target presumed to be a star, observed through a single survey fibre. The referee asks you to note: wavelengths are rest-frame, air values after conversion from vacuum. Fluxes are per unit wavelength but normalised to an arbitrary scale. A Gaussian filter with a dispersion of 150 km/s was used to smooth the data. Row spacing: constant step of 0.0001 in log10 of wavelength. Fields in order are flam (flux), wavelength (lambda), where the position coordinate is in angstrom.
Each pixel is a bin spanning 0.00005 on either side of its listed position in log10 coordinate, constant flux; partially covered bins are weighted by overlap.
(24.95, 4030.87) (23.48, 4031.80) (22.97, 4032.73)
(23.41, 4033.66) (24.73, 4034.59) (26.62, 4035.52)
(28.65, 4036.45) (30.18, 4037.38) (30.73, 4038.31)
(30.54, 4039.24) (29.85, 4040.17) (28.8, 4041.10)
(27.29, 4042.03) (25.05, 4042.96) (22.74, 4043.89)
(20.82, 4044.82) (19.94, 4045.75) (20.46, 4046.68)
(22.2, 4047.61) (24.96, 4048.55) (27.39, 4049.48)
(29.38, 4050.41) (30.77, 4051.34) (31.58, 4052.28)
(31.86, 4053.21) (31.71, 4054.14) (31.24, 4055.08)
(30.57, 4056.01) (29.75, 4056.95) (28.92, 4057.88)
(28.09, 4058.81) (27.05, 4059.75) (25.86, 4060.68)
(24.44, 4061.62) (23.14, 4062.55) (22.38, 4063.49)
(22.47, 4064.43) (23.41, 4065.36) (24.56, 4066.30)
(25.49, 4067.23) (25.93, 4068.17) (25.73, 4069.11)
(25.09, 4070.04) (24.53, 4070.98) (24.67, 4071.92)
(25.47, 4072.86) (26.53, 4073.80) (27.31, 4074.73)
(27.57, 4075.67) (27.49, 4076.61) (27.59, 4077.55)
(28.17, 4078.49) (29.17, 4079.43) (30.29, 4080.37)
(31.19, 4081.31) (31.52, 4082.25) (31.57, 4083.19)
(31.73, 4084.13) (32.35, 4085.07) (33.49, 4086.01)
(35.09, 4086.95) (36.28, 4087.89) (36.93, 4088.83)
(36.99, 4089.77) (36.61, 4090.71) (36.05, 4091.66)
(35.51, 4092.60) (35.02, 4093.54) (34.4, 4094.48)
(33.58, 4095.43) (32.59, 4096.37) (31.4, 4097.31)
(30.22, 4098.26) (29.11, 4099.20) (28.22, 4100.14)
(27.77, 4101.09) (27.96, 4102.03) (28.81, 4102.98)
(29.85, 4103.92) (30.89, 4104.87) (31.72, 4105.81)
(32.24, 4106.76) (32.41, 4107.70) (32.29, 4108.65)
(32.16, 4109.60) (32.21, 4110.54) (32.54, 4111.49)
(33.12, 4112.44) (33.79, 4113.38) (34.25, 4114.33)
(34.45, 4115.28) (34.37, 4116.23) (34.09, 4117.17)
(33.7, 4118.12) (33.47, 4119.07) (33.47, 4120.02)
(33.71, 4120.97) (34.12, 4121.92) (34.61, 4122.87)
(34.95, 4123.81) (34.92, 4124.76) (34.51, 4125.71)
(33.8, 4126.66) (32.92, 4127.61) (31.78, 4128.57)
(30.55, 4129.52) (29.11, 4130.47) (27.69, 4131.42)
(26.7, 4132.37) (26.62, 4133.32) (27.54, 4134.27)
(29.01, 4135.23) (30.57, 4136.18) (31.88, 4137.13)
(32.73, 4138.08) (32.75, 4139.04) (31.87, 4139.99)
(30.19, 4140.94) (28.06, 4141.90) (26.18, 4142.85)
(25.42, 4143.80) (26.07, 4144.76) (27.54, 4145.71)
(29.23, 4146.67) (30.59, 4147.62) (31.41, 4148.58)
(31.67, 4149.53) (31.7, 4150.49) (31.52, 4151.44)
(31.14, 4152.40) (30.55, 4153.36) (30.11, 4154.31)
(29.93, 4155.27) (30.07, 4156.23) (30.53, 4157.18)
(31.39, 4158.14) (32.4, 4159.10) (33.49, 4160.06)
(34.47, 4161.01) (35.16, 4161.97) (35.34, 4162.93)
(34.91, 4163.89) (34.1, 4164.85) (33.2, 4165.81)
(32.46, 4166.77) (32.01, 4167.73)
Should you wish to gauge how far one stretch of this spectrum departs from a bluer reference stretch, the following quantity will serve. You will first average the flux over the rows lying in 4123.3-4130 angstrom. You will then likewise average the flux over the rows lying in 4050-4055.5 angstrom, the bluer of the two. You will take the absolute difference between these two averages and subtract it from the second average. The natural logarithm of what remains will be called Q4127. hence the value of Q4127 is 3.36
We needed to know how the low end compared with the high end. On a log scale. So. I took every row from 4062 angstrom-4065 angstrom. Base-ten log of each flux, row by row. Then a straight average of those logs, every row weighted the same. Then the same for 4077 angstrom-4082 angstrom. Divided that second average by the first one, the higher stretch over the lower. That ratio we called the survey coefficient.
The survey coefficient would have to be 1.08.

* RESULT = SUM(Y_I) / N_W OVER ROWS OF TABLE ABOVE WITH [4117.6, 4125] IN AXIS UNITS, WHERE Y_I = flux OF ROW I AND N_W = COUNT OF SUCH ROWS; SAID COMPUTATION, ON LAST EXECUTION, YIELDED 34.1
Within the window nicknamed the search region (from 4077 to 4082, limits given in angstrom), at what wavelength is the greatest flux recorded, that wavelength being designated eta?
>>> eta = 4081.31 angstrom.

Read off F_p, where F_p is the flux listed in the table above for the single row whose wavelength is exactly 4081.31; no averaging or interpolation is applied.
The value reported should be 31.19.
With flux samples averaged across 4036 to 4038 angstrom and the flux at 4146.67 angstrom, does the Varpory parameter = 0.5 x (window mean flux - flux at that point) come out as 0.1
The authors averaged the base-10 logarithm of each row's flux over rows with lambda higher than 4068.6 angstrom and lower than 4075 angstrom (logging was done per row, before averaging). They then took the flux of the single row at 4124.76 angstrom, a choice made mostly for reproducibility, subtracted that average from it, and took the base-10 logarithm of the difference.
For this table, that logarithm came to 1.53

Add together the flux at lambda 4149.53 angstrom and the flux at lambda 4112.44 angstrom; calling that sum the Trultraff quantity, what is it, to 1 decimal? 64.8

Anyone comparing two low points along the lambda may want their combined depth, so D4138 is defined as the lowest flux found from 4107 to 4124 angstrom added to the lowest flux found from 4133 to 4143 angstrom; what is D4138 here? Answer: 58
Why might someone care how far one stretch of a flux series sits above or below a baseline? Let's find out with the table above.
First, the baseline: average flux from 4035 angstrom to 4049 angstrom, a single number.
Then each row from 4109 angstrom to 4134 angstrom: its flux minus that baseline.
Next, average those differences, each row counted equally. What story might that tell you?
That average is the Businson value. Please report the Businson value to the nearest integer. 7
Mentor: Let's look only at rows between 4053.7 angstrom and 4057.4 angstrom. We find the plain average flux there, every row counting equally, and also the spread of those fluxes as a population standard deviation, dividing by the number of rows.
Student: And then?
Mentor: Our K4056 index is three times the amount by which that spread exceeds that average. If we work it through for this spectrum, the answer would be -90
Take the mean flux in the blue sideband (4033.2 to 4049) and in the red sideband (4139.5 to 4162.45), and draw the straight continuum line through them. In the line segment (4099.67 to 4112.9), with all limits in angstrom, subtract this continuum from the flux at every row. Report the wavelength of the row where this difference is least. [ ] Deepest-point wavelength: 4101.09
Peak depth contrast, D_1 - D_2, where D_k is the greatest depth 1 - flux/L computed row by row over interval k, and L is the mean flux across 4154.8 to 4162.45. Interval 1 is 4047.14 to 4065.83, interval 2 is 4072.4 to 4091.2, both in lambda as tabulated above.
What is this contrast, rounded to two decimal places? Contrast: 0.10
